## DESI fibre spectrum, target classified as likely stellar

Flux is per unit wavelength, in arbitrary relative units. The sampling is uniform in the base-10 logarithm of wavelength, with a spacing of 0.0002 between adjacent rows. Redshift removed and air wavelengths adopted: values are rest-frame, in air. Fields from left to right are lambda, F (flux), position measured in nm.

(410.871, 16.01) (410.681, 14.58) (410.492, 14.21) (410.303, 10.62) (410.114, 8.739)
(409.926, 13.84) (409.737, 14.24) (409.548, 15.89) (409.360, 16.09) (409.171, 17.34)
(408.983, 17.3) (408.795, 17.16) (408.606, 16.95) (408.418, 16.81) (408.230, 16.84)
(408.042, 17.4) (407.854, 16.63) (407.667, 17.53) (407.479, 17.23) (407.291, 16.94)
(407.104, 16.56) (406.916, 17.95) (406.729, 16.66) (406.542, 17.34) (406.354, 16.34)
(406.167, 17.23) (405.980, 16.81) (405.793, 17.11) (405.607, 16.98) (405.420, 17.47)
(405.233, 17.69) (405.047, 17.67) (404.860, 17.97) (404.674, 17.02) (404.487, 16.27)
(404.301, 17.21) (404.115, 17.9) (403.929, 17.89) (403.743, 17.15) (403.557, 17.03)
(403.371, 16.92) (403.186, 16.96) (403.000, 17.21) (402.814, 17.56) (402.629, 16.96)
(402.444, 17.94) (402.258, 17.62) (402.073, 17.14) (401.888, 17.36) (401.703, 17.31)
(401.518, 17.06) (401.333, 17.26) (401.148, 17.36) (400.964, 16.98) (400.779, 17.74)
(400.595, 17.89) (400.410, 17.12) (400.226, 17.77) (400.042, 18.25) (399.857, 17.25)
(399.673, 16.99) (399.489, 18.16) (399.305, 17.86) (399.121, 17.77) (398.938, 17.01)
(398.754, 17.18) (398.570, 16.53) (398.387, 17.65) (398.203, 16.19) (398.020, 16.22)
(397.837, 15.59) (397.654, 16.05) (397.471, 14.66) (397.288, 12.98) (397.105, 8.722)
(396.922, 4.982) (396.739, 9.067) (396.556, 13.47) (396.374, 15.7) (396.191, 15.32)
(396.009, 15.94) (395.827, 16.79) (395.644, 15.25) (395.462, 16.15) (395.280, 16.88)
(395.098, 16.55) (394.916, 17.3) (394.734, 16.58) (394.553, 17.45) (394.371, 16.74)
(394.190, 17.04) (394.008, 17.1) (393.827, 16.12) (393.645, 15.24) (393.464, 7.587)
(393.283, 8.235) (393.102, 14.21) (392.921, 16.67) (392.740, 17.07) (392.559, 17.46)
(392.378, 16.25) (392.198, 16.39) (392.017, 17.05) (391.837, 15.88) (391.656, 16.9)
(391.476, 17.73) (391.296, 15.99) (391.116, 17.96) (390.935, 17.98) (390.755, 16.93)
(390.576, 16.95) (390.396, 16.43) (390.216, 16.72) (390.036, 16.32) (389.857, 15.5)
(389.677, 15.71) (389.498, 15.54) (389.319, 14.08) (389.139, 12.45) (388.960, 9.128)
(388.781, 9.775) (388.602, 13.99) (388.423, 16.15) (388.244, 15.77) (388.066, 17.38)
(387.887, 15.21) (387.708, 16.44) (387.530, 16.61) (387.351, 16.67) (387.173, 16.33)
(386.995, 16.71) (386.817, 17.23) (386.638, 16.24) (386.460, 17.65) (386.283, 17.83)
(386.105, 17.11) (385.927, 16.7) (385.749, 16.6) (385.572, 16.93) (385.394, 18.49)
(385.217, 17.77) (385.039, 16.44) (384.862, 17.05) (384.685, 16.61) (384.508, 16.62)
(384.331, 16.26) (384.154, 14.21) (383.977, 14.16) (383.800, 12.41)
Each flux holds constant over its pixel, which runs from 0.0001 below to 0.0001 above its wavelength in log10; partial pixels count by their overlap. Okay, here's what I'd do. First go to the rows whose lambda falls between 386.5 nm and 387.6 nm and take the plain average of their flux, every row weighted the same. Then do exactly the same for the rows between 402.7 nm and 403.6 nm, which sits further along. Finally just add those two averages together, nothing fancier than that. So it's 33.8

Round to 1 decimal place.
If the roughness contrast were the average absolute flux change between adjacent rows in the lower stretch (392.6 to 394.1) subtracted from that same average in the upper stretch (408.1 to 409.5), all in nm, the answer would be -2.4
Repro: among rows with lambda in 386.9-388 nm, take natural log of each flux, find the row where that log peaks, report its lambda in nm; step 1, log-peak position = 386.995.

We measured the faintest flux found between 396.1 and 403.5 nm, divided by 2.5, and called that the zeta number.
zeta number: 2.0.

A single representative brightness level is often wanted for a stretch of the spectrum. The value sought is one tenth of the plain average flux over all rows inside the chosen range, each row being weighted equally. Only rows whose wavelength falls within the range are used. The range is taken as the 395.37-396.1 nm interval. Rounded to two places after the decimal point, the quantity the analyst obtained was 1.60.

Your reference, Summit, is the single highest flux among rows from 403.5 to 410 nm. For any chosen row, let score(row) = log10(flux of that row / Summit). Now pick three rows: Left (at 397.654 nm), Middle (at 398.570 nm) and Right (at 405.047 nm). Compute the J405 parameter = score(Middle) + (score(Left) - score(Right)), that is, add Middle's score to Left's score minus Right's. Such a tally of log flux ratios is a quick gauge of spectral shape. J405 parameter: -0.08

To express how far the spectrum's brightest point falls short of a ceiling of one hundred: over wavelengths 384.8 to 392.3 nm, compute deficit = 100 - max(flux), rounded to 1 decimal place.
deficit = 81.5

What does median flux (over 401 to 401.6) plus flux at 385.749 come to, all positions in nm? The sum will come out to 33.9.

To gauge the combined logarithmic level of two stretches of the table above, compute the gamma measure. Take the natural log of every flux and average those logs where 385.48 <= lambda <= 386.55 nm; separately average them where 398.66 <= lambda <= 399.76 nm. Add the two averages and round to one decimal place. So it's 5.7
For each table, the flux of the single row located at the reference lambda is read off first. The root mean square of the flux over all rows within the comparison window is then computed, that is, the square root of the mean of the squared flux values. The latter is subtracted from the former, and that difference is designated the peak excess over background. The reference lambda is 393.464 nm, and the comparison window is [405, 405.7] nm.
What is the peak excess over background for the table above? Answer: -10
